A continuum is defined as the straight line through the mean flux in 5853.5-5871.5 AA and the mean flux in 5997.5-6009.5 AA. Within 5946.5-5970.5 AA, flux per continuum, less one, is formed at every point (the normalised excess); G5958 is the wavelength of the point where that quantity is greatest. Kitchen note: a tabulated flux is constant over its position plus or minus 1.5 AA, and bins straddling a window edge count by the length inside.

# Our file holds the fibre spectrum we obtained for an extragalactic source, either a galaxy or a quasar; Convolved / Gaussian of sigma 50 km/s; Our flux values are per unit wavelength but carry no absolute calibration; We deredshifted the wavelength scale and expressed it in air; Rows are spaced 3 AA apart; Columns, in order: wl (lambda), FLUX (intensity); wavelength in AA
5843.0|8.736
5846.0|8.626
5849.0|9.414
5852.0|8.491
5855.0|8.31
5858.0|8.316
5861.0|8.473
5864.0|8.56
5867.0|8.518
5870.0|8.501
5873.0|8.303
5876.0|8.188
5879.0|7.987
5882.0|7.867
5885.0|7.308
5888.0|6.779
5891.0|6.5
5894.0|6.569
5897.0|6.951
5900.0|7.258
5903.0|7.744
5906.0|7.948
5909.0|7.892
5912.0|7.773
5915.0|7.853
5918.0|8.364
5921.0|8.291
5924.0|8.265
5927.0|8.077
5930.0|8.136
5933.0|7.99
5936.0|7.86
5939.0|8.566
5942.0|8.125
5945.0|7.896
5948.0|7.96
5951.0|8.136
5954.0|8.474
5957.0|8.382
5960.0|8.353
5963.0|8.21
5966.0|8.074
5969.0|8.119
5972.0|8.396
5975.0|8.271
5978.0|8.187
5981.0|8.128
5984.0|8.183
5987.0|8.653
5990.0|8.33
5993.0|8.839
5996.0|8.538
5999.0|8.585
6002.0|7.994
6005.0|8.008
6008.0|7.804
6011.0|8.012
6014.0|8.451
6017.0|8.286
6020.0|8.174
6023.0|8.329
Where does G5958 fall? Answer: 5954.0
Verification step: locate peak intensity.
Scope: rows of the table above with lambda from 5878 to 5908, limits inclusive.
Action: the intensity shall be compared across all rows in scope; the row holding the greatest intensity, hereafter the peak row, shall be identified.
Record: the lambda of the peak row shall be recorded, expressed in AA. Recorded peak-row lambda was 5879.0 AA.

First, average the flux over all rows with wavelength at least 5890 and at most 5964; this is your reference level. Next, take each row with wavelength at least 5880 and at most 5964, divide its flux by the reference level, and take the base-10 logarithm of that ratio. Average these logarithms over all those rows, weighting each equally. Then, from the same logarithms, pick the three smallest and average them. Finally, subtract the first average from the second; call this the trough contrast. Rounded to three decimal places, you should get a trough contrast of -0.073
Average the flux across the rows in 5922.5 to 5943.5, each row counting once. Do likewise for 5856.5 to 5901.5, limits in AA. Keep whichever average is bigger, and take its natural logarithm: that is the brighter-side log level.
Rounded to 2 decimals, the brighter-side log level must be 2.10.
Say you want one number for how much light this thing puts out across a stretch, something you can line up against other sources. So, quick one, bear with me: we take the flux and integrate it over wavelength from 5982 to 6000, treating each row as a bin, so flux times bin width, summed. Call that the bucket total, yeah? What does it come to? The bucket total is 153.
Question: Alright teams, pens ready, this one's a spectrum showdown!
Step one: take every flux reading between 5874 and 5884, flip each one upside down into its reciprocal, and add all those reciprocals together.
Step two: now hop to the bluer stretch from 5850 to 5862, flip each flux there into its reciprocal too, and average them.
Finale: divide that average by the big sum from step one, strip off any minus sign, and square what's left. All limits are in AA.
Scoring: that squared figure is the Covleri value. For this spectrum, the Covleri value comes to 0.10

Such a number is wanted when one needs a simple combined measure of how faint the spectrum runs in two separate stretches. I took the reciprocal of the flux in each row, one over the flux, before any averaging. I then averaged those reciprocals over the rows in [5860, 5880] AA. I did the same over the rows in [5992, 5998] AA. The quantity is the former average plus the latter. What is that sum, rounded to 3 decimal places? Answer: 0.235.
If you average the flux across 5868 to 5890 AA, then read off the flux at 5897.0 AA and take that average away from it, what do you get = -0.9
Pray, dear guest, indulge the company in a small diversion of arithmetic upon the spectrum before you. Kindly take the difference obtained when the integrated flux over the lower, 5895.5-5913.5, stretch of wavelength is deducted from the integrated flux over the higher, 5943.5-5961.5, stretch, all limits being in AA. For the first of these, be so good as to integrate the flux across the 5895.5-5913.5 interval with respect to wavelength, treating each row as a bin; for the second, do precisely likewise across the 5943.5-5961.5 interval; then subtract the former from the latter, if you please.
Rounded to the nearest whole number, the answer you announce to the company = 11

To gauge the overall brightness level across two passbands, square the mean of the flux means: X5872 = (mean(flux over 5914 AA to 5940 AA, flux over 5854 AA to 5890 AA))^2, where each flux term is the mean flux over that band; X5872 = 66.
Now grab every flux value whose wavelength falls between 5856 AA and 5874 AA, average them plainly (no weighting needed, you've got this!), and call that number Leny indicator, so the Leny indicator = 8.45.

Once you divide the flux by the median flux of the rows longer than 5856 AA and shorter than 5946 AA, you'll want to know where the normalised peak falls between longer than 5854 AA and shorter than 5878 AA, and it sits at 5864.0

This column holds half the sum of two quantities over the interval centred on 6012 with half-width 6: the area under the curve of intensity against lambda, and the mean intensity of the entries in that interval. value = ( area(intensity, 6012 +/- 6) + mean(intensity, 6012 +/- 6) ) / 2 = 53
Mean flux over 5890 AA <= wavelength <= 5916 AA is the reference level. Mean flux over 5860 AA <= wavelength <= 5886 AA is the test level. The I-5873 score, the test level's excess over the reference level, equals 0.8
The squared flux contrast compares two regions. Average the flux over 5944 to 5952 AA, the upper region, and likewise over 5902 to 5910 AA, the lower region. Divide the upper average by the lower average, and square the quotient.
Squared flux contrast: 1.03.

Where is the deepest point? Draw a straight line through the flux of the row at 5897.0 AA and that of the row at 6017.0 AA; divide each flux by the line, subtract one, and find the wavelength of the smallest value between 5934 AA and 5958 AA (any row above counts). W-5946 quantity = 5945.0 AA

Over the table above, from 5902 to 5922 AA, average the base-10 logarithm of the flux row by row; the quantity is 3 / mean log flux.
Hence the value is 3.33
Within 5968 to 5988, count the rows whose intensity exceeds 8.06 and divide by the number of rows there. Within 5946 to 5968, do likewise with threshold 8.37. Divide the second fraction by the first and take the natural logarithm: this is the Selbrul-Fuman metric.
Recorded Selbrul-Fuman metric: -1.3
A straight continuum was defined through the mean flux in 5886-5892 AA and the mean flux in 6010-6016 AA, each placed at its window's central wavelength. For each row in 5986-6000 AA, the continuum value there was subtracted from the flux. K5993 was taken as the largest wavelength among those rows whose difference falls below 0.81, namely 5999.0 AA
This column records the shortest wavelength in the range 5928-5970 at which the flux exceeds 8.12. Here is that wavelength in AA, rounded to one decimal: 5930.0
